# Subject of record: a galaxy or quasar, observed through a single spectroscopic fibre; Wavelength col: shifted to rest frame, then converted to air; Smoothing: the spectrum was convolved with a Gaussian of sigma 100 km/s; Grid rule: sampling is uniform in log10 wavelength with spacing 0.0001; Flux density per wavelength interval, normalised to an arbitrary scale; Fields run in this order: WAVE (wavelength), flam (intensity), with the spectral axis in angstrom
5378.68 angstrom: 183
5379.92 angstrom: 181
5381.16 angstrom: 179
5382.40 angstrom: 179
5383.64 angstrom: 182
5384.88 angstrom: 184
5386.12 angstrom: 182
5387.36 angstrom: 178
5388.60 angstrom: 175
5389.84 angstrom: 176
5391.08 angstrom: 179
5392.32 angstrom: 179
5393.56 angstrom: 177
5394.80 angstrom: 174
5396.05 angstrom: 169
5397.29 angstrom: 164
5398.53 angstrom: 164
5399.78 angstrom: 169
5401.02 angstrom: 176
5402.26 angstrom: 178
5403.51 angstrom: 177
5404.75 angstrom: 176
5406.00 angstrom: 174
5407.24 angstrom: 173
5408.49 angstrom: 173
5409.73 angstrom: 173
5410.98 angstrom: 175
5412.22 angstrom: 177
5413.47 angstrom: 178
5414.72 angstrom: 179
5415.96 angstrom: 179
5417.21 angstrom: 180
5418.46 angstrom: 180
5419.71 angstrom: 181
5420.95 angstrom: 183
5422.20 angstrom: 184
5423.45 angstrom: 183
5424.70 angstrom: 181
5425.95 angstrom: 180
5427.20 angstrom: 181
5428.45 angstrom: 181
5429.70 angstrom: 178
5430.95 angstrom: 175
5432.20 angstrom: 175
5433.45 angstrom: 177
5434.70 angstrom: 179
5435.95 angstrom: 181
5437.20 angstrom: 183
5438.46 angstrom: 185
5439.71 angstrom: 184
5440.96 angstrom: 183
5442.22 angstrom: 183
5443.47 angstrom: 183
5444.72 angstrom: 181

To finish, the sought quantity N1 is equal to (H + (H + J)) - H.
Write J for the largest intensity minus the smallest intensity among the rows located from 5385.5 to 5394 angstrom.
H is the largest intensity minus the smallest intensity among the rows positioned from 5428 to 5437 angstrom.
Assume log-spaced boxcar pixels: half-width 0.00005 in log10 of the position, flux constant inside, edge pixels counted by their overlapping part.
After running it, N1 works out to 13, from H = 6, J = 7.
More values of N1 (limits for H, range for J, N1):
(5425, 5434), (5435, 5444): 10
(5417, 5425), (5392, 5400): 19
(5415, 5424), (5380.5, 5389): 14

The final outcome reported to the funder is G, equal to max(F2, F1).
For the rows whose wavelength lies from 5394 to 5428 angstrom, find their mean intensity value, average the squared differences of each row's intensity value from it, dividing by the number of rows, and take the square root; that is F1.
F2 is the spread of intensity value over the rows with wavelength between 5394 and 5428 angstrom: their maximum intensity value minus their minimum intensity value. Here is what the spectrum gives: 20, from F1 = 5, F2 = 20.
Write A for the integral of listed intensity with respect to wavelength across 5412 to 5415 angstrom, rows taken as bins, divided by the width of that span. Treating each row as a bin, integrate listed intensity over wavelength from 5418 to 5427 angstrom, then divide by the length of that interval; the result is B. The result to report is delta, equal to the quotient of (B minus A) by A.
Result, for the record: 0.02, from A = 177.6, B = 182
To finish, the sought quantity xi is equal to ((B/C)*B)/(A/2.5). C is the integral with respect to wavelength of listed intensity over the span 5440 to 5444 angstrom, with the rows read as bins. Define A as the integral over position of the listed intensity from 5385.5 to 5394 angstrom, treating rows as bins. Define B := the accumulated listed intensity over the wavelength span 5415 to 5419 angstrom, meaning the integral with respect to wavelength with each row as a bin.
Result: 1.2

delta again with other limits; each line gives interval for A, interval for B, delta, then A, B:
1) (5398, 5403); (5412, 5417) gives 0.04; 171.8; 178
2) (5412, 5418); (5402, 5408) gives -0.02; 178.6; 175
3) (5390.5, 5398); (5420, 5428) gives 0.05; 173.6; 182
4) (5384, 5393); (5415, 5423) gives 0.01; 179.2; 181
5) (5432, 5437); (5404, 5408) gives -0.03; 178.9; 174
